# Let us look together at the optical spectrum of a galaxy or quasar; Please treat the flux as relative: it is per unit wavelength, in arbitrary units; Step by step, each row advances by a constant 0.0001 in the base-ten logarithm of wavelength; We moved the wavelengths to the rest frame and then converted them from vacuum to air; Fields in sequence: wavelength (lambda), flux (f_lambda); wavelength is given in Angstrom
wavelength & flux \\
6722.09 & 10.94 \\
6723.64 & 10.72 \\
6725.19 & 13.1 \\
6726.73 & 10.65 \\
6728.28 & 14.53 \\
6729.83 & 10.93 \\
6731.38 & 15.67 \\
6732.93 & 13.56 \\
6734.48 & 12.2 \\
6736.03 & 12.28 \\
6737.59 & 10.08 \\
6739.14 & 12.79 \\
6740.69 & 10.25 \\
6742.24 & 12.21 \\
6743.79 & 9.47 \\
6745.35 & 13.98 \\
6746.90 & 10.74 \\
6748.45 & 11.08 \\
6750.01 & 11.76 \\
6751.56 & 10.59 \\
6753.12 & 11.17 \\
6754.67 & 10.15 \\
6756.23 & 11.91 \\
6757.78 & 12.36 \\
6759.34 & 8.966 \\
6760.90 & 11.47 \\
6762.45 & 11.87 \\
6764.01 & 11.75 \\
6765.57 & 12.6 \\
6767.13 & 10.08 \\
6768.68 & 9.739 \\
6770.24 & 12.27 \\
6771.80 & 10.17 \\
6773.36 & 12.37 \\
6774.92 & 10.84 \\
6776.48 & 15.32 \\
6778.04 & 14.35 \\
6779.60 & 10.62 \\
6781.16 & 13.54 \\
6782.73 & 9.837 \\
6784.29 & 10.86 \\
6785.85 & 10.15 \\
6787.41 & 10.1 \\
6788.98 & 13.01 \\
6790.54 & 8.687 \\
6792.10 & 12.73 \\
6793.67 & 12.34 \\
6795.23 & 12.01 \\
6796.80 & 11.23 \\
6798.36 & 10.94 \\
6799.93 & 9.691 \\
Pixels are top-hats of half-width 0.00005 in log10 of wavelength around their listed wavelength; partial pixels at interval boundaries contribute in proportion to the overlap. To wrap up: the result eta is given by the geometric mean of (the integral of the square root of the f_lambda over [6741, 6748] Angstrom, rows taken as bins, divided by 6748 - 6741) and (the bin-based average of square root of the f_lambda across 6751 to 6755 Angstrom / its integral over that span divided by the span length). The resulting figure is 3.33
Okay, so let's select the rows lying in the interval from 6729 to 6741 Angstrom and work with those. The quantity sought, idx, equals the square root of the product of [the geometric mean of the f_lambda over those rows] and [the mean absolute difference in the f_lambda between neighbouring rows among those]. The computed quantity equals 5.2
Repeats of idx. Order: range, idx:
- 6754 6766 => 3.9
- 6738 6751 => 5.1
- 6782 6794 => 4.6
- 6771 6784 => 5.8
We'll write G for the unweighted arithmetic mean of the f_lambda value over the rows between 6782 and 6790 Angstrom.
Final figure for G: 10.79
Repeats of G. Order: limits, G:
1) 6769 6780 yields 12.28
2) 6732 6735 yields 12.88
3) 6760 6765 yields 11.70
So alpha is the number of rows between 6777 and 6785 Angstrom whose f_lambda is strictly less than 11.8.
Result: 3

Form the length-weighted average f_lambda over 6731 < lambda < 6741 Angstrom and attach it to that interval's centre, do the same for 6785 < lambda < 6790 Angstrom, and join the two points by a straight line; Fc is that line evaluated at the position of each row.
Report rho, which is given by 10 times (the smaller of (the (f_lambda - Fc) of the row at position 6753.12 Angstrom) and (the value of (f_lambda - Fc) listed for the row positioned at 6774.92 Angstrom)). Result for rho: -7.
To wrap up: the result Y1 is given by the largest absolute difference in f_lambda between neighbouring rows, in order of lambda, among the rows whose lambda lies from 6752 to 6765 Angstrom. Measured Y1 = 3.4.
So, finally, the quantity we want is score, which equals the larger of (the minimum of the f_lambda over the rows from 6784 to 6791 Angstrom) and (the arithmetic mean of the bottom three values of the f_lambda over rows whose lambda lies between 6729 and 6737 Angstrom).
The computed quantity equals 11.8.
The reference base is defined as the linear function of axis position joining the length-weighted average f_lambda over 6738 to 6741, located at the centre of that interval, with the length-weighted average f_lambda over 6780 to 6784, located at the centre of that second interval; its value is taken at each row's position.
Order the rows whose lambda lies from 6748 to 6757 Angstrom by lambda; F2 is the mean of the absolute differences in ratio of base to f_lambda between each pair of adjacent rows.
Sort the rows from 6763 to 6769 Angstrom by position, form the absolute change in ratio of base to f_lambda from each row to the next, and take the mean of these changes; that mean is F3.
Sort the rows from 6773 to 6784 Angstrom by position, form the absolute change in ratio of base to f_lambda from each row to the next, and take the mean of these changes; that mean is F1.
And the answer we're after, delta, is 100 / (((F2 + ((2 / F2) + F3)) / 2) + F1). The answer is 9.6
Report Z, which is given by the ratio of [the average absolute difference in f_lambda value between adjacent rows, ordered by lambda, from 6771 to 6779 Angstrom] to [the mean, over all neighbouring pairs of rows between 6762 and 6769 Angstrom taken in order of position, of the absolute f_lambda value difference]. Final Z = 2.4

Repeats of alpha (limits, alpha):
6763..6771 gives 3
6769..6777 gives 2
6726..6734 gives 2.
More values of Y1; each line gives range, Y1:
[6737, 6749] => 4.5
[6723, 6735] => 4.7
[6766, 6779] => 4.5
